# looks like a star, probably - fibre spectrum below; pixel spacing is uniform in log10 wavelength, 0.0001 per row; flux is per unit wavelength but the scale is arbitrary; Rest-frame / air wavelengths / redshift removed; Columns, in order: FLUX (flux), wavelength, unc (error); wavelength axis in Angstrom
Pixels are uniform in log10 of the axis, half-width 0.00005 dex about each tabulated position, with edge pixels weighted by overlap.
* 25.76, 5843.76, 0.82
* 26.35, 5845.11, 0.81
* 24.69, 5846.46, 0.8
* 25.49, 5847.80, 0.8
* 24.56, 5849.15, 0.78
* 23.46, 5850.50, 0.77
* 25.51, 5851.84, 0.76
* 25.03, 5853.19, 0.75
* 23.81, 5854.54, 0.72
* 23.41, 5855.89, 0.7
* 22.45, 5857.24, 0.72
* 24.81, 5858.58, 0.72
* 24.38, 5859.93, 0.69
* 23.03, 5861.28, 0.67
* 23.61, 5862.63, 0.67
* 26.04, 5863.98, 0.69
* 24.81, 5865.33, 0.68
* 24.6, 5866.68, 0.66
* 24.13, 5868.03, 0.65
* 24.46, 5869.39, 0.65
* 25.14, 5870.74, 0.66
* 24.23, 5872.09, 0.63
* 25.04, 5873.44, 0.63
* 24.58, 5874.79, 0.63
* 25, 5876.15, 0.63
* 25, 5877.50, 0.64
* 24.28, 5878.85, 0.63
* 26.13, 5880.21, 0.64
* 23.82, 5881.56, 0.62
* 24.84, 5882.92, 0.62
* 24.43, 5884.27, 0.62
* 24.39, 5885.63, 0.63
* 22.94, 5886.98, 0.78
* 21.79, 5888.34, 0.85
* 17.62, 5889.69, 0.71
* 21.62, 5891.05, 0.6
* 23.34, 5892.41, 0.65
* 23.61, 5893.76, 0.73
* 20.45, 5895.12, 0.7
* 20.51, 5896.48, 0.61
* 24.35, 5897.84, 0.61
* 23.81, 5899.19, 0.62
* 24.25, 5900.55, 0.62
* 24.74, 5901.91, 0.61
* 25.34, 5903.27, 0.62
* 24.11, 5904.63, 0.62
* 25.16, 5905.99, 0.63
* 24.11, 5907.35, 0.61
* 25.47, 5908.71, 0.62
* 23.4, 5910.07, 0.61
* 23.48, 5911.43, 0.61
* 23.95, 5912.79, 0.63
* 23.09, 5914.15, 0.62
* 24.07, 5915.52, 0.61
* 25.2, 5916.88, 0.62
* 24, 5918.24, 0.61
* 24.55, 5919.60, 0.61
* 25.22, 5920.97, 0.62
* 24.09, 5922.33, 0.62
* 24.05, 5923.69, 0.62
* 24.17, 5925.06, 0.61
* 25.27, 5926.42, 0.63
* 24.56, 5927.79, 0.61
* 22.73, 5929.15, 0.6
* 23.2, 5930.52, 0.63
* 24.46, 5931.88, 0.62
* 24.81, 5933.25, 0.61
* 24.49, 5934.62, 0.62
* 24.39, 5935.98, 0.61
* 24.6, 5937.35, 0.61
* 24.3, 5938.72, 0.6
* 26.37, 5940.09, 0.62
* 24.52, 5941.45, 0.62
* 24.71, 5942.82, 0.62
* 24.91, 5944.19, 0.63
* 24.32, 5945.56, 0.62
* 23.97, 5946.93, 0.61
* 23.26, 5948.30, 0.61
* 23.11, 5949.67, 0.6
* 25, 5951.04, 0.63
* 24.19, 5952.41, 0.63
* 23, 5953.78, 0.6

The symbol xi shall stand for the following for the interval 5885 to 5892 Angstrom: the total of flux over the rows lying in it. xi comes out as 108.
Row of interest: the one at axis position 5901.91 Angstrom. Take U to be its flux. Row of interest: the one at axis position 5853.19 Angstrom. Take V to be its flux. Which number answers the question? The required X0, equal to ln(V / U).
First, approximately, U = 24.74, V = 25.03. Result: 0.01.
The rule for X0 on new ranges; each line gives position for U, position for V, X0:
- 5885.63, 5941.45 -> 0.01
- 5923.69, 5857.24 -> -0.07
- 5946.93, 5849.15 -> 0.02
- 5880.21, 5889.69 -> -0.39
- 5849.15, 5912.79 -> -0.03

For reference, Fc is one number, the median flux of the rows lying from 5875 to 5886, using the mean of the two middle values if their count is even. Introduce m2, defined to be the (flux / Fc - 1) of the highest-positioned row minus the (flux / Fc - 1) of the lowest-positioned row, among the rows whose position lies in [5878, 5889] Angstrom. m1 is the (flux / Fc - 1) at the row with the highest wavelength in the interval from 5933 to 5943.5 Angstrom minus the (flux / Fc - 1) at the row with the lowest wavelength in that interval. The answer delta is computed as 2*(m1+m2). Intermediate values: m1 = 0.00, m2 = -0.10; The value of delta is -0.21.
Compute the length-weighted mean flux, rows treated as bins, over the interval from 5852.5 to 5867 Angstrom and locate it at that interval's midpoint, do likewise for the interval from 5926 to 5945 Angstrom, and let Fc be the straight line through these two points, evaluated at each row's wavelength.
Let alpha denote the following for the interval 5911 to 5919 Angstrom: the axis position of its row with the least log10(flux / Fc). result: 5914.15 Angstrom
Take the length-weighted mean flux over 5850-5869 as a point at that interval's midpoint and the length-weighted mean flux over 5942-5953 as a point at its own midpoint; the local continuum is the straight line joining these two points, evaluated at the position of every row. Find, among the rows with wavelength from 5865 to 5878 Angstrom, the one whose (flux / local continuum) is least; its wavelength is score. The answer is 5868.03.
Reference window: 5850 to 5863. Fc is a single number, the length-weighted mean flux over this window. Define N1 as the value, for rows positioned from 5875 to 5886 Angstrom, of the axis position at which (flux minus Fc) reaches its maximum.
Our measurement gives 5880.21 Angstrom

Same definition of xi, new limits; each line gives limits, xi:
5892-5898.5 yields 112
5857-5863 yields 118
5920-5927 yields 123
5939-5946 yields 125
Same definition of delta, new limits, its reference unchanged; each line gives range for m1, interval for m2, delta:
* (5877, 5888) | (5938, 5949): -0.25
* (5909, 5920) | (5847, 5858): -0.15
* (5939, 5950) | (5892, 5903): -0.15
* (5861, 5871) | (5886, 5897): -0.03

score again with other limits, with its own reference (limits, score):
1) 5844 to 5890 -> 5889.69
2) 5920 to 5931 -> 5929.15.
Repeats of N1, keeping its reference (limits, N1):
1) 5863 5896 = 5880.21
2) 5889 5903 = 5901.91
